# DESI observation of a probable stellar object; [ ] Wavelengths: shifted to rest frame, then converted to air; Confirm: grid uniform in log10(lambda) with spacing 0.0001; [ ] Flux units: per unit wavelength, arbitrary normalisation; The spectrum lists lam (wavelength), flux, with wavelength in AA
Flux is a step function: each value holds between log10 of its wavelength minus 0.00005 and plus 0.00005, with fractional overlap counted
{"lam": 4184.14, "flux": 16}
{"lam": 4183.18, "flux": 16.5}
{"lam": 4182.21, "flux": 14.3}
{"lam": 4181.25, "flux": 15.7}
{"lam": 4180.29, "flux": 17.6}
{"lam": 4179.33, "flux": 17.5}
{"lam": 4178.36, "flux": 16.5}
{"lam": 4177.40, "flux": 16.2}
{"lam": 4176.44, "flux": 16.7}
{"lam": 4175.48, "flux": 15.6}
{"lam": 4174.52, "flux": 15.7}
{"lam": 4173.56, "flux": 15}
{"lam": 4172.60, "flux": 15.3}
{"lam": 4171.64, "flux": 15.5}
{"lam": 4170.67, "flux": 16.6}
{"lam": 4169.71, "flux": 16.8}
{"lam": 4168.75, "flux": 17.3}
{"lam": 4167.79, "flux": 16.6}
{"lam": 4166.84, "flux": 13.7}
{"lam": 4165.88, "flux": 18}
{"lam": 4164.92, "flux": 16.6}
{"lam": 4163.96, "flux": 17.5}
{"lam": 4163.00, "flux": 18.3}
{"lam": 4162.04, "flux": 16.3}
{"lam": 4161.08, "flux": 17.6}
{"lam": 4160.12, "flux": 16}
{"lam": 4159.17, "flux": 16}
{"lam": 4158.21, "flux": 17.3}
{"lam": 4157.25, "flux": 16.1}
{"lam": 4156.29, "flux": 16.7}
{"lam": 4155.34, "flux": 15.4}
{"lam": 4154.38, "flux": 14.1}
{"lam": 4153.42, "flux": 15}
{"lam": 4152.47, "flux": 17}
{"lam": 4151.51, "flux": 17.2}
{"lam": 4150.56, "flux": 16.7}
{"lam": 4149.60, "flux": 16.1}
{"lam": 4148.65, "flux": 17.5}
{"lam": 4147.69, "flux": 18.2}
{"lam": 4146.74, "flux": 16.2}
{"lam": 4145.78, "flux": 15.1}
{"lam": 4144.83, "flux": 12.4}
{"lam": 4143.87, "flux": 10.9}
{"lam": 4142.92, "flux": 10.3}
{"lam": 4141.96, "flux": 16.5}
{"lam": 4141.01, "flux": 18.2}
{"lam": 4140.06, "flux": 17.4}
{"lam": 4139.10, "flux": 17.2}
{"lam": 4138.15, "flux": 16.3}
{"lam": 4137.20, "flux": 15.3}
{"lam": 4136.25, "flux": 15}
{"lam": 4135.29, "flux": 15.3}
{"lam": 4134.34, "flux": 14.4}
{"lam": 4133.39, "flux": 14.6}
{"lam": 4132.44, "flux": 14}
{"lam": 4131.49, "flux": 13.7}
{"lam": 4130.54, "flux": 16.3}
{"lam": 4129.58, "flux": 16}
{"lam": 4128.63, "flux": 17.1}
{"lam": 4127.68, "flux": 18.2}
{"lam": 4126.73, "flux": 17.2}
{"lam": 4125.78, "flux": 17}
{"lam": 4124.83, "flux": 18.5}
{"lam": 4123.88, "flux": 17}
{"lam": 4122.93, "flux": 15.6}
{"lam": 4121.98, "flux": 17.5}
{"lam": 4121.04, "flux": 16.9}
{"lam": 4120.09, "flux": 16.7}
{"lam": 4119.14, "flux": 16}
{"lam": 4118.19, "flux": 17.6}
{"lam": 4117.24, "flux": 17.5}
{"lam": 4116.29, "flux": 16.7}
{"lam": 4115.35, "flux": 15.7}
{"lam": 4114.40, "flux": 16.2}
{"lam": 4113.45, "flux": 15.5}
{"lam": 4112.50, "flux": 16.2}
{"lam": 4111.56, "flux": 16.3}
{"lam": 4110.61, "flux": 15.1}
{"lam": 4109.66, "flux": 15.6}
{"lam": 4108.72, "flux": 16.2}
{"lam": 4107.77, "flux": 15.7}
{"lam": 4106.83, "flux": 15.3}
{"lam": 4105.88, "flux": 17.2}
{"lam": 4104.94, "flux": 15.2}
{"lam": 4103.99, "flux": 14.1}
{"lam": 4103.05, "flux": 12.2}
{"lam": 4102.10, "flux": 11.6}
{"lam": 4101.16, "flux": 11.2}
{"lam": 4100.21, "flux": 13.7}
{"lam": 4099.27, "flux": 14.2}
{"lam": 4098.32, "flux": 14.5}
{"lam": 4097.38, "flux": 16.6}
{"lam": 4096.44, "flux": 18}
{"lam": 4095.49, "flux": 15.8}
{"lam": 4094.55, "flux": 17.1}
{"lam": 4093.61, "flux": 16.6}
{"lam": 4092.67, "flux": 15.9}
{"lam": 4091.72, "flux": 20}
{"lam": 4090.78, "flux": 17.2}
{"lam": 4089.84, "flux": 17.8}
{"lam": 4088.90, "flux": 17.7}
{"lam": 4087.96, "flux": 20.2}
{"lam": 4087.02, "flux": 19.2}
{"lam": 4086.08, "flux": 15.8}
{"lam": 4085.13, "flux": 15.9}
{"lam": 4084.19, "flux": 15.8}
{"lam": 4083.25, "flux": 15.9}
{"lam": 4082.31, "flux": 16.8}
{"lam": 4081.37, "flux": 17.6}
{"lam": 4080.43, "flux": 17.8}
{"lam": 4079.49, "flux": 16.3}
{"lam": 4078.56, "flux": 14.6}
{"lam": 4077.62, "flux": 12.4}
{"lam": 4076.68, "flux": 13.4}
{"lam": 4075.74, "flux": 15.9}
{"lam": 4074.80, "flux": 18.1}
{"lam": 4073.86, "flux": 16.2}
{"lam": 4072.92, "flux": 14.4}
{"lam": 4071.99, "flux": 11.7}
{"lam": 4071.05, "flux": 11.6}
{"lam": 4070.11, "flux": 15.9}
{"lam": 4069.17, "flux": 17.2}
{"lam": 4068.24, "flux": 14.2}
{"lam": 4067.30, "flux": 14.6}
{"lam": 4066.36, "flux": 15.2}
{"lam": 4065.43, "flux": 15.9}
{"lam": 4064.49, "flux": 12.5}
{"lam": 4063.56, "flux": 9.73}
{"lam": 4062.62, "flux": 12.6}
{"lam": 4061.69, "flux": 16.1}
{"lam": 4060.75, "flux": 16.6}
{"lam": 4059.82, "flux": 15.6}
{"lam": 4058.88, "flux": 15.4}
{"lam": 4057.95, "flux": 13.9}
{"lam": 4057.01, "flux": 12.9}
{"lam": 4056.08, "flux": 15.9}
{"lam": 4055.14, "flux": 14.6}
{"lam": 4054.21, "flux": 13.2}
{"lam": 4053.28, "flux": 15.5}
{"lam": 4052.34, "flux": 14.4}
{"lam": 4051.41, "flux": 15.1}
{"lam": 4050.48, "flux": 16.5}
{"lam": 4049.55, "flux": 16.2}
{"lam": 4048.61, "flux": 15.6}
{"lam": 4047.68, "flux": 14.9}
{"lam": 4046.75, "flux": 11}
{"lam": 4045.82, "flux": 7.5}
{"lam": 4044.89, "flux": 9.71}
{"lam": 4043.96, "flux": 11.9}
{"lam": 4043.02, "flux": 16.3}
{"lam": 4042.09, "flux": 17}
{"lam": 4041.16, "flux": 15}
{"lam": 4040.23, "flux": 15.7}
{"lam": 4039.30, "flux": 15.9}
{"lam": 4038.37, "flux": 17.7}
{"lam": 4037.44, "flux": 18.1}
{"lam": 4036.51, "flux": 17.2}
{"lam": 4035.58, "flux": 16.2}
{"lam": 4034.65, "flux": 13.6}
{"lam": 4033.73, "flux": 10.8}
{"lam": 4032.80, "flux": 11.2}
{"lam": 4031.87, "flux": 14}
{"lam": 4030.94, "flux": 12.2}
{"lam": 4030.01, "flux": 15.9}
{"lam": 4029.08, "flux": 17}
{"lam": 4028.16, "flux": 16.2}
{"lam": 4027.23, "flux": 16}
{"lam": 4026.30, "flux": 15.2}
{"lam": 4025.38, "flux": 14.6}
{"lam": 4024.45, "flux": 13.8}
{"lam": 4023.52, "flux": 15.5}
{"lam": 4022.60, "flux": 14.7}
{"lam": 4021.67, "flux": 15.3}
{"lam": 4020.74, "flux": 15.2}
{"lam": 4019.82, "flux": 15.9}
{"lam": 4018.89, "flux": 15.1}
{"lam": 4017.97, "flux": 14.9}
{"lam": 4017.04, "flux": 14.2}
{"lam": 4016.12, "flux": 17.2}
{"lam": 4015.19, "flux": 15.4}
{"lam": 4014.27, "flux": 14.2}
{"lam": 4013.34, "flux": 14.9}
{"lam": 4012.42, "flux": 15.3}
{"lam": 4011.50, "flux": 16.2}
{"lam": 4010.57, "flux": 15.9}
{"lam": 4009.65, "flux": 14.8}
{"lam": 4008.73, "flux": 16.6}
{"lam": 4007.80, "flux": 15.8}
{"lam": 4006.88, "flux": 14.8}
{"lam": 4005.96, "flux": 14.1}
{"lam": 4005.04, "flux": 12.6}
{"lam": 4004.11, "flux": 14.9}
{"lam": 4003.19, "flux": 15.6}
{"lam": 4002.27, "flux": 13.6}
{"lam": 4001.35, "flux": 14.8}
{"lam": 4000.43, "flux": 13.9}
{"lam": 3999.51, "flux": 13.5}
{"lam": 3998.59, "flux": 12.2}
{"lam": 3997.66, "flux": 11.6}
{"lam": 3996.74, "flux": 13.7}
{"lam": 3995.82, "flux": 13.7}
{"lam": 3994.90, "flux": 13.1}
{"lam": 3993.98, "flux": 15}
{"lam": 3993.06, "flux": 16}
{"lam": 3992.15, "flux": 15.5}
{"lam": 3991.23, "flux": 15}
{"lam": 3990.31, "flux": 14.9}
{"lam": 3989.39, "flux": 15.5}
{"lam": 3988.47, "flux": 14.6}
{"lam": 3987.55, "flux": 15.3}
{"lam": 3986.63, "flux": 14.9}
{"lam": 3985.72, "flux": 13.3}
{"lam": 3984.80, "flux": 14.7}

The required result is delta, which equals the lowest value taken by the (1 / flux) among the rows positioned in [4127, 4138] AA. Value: 0.055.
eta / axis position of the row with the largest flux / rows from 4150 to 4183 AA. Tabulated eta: 4163.00 AA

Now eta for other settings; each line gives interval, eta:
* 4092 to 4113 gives 4096.44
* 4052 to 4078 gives 4074.80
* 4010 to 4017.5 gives 4016.12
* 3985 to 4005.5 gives 3993.06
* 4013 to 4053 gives 4037.44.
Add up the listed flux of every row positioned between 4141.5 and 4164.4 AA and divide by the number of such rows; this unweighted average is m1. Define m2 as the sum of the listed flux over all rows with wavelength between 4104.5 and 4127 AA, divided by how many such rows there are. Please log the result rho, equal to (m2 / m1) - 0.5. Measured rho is 0.54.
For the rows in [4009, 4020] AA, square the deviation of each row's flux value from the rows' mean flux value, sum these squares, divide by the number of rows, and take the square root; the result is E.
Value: 0.82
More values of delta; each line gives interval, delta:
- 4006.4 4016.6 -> 0.058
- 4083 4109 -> 0.050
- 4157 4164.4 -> 0.055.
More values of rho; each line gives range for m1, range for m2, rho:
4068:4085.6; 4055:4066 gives 0.43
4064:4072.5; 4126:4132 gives 0.65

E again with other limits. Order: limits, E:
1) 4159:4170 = 1.16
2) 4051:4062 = 1.11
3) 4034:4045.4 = 2.38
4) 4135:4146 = 2.43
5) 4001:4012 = 1.10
